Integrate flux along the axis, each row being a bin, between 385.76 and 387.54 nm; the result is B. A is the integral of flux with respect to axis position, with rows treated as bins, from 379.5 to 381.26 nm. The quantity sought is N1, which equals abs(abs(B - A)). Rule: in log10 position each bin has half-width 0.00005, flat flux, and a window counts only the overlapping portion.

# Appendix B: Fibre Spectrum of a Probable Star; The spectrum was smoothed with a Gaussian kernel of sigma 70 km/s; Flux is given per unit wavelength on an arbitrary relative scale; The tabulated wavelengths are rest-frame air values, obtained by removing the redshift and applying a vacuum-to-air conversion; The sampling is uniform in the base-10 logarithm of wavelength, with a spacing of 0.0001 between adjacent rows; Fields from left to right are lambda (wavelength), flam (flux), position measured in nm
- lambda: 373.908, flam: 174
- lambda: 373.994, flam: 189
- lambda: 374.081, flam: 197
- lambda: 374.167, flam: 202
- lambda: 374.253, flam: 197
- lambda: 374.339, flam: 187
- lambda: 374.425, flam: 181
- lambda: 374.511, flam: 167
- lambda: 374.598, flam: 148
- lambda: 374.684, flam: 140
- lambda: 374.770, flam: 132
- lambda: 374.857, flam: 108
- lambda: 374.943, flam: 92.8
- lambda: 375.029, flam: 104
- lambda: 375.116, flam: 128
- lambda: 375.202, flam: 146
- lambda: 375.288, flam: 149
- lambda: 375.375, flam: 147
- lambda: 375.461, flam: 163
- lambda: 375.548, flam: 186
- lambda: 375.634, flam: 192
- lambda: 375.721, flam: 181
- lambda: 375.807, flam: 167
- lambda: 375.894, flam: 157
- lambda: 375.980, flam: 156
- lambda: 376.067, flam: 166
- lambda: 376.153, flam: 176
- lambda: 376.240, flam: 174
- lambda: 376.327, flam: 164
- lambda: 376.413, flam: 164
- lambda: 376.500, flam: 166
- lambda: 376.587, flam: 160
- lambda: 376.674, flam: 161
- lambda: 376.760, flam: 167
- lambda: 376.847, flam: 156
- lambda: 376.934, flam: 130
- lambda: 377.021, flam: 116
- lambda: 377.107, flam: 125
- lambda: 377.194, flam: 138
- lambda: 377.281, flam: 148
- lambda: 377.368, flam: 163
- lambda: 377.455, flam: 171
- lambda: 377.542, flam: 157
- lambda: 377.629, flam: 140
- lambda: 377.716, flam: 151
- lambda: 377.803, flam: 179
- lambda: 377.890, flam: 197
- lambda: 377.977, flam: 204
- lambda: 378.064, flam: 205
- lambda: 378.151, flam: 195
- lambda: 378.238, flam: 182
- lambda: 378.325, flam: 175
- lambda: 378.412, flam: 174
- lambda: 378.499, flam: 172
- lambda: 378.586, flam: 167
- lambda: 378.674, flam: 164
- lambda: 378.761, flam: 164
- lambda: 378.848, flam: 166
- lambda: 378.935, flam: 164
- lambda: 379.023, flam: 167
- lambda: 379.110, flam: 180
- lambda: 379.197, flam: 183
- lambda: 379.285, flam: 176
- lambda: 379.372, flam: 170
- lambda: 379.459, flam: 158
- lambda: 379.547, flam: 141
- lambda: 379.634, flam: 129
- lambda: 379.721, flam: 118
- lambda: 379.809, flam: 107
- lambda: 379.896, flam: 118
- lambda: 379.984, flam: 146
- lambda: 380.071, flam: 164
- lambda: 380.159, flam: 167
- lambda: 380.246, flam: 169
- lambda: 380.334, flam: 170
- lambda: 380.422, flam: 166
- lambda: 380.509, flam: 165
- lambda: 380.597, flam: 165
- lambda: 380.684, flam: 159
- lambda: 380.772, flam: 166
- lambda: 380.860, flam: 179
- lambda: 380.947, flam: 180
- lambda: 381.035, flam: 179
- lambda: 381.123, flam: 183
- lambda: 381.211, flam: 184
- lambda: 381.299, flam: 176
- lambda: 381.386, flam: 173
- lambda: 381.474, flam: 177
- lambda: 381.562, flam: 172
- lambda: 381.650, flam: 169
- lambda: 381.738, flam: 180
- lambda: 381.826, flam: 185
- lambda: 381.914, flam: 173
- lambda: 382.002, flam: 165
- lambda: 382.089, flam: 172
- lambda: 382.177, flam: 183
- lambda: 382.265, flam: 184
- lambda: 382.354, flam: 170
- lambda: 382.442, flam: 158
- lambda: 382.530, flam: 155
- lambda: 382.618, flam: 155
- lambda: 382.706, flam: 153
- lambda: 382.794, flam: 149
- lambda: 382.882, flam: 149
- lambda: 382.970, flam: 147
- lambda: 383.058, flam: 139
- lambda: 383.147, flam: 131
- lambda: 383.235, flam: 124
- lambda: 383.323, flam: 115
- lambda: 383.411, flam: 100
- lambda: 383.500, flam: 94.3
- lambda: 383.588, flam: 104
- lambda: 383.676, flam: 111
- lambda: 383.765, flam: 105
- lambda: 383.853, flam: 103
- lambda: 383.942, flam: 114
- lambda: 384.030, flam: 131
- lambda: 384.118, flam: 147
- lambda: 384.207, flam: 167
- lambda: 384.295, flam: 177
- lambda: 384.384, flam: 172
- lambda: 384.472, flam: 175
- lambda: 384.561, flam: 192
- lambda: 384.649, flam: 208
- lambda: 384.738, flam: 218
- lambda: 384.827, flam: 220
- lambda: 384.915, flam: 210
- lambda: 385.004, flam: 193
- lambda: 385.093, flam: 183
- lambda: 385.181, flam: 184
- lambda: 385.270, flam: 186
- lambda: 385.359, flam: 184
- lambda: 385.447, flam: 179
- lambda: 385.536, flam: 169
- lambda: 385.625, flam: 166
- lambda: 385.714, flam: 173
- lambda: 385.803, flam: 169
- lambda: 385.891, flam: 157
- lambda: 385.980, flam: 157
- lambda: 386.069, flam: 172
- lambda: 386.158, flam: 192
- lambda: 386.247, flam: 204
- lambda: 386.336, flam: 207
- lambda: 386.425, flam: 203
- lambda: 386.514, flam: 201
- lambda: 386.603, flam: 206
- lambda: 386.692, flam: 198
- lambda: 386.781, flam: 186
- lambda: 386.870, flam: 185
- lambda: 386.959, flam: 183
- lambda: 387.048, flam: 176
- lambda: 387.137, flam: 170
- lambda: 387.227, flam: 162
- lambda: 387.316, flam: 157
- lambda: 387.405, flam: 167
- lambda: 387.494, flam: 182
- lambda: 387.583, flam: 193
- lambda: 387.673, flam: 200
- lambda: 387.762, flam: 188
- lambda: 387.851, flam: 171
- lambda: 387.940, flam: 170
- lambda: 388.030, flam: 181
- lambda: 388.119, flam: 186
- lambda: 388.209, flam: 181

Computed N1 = 46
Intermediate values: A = 278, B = 324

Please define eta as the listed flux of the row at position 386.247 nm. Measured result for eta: 204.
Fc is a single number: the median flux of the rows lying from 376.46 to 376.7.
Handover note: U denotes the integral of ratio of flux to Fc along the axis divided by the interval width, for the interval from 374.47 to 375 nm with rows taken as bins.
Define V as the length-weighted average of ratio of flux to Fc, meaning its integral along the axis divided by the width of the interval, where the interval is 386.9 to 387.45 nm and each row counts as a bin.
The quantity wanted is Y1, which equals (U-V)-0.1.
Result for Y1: -0.34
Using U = 0.8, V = 1.05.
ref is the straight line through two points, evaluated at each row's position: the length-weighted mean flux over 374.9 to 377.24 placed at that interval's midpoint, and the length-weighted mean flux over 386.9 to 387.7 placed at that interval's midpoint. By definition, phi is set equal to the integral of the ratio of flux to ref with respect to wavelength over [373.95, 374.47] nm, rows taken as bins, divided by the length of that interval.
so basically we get 1.29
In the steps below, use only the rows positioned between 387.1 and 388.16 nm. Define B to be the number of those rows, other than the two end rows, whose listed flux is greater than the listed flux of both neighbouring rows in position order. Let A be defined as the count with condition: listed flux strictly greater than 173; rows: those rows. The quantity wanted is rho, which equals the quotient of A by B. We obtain 6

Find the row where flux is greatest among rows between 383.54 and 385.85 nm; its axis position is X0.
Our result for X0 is 384.827 nm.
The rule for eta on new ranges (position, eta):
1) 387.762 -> 188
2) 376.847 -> 156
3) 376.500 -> 166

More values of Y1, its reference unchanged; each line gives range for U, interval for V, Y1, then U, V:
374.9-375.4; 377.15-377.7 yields -0.26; 0.8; 0.95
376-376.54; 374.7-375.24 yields 0.20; 1.0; 0.74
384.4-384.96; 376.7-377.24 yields 0.29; 1.3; 0.87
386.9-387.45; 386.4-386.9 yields -0.27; 1.1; 1.22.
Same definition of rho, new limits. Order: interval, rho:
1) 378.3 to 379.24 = 4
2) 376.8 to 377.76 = 0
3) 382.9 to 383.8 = 0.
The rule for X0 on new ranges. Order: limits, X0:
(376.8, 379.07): 378.064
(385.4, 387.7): 386.336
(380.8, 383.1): 381.826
